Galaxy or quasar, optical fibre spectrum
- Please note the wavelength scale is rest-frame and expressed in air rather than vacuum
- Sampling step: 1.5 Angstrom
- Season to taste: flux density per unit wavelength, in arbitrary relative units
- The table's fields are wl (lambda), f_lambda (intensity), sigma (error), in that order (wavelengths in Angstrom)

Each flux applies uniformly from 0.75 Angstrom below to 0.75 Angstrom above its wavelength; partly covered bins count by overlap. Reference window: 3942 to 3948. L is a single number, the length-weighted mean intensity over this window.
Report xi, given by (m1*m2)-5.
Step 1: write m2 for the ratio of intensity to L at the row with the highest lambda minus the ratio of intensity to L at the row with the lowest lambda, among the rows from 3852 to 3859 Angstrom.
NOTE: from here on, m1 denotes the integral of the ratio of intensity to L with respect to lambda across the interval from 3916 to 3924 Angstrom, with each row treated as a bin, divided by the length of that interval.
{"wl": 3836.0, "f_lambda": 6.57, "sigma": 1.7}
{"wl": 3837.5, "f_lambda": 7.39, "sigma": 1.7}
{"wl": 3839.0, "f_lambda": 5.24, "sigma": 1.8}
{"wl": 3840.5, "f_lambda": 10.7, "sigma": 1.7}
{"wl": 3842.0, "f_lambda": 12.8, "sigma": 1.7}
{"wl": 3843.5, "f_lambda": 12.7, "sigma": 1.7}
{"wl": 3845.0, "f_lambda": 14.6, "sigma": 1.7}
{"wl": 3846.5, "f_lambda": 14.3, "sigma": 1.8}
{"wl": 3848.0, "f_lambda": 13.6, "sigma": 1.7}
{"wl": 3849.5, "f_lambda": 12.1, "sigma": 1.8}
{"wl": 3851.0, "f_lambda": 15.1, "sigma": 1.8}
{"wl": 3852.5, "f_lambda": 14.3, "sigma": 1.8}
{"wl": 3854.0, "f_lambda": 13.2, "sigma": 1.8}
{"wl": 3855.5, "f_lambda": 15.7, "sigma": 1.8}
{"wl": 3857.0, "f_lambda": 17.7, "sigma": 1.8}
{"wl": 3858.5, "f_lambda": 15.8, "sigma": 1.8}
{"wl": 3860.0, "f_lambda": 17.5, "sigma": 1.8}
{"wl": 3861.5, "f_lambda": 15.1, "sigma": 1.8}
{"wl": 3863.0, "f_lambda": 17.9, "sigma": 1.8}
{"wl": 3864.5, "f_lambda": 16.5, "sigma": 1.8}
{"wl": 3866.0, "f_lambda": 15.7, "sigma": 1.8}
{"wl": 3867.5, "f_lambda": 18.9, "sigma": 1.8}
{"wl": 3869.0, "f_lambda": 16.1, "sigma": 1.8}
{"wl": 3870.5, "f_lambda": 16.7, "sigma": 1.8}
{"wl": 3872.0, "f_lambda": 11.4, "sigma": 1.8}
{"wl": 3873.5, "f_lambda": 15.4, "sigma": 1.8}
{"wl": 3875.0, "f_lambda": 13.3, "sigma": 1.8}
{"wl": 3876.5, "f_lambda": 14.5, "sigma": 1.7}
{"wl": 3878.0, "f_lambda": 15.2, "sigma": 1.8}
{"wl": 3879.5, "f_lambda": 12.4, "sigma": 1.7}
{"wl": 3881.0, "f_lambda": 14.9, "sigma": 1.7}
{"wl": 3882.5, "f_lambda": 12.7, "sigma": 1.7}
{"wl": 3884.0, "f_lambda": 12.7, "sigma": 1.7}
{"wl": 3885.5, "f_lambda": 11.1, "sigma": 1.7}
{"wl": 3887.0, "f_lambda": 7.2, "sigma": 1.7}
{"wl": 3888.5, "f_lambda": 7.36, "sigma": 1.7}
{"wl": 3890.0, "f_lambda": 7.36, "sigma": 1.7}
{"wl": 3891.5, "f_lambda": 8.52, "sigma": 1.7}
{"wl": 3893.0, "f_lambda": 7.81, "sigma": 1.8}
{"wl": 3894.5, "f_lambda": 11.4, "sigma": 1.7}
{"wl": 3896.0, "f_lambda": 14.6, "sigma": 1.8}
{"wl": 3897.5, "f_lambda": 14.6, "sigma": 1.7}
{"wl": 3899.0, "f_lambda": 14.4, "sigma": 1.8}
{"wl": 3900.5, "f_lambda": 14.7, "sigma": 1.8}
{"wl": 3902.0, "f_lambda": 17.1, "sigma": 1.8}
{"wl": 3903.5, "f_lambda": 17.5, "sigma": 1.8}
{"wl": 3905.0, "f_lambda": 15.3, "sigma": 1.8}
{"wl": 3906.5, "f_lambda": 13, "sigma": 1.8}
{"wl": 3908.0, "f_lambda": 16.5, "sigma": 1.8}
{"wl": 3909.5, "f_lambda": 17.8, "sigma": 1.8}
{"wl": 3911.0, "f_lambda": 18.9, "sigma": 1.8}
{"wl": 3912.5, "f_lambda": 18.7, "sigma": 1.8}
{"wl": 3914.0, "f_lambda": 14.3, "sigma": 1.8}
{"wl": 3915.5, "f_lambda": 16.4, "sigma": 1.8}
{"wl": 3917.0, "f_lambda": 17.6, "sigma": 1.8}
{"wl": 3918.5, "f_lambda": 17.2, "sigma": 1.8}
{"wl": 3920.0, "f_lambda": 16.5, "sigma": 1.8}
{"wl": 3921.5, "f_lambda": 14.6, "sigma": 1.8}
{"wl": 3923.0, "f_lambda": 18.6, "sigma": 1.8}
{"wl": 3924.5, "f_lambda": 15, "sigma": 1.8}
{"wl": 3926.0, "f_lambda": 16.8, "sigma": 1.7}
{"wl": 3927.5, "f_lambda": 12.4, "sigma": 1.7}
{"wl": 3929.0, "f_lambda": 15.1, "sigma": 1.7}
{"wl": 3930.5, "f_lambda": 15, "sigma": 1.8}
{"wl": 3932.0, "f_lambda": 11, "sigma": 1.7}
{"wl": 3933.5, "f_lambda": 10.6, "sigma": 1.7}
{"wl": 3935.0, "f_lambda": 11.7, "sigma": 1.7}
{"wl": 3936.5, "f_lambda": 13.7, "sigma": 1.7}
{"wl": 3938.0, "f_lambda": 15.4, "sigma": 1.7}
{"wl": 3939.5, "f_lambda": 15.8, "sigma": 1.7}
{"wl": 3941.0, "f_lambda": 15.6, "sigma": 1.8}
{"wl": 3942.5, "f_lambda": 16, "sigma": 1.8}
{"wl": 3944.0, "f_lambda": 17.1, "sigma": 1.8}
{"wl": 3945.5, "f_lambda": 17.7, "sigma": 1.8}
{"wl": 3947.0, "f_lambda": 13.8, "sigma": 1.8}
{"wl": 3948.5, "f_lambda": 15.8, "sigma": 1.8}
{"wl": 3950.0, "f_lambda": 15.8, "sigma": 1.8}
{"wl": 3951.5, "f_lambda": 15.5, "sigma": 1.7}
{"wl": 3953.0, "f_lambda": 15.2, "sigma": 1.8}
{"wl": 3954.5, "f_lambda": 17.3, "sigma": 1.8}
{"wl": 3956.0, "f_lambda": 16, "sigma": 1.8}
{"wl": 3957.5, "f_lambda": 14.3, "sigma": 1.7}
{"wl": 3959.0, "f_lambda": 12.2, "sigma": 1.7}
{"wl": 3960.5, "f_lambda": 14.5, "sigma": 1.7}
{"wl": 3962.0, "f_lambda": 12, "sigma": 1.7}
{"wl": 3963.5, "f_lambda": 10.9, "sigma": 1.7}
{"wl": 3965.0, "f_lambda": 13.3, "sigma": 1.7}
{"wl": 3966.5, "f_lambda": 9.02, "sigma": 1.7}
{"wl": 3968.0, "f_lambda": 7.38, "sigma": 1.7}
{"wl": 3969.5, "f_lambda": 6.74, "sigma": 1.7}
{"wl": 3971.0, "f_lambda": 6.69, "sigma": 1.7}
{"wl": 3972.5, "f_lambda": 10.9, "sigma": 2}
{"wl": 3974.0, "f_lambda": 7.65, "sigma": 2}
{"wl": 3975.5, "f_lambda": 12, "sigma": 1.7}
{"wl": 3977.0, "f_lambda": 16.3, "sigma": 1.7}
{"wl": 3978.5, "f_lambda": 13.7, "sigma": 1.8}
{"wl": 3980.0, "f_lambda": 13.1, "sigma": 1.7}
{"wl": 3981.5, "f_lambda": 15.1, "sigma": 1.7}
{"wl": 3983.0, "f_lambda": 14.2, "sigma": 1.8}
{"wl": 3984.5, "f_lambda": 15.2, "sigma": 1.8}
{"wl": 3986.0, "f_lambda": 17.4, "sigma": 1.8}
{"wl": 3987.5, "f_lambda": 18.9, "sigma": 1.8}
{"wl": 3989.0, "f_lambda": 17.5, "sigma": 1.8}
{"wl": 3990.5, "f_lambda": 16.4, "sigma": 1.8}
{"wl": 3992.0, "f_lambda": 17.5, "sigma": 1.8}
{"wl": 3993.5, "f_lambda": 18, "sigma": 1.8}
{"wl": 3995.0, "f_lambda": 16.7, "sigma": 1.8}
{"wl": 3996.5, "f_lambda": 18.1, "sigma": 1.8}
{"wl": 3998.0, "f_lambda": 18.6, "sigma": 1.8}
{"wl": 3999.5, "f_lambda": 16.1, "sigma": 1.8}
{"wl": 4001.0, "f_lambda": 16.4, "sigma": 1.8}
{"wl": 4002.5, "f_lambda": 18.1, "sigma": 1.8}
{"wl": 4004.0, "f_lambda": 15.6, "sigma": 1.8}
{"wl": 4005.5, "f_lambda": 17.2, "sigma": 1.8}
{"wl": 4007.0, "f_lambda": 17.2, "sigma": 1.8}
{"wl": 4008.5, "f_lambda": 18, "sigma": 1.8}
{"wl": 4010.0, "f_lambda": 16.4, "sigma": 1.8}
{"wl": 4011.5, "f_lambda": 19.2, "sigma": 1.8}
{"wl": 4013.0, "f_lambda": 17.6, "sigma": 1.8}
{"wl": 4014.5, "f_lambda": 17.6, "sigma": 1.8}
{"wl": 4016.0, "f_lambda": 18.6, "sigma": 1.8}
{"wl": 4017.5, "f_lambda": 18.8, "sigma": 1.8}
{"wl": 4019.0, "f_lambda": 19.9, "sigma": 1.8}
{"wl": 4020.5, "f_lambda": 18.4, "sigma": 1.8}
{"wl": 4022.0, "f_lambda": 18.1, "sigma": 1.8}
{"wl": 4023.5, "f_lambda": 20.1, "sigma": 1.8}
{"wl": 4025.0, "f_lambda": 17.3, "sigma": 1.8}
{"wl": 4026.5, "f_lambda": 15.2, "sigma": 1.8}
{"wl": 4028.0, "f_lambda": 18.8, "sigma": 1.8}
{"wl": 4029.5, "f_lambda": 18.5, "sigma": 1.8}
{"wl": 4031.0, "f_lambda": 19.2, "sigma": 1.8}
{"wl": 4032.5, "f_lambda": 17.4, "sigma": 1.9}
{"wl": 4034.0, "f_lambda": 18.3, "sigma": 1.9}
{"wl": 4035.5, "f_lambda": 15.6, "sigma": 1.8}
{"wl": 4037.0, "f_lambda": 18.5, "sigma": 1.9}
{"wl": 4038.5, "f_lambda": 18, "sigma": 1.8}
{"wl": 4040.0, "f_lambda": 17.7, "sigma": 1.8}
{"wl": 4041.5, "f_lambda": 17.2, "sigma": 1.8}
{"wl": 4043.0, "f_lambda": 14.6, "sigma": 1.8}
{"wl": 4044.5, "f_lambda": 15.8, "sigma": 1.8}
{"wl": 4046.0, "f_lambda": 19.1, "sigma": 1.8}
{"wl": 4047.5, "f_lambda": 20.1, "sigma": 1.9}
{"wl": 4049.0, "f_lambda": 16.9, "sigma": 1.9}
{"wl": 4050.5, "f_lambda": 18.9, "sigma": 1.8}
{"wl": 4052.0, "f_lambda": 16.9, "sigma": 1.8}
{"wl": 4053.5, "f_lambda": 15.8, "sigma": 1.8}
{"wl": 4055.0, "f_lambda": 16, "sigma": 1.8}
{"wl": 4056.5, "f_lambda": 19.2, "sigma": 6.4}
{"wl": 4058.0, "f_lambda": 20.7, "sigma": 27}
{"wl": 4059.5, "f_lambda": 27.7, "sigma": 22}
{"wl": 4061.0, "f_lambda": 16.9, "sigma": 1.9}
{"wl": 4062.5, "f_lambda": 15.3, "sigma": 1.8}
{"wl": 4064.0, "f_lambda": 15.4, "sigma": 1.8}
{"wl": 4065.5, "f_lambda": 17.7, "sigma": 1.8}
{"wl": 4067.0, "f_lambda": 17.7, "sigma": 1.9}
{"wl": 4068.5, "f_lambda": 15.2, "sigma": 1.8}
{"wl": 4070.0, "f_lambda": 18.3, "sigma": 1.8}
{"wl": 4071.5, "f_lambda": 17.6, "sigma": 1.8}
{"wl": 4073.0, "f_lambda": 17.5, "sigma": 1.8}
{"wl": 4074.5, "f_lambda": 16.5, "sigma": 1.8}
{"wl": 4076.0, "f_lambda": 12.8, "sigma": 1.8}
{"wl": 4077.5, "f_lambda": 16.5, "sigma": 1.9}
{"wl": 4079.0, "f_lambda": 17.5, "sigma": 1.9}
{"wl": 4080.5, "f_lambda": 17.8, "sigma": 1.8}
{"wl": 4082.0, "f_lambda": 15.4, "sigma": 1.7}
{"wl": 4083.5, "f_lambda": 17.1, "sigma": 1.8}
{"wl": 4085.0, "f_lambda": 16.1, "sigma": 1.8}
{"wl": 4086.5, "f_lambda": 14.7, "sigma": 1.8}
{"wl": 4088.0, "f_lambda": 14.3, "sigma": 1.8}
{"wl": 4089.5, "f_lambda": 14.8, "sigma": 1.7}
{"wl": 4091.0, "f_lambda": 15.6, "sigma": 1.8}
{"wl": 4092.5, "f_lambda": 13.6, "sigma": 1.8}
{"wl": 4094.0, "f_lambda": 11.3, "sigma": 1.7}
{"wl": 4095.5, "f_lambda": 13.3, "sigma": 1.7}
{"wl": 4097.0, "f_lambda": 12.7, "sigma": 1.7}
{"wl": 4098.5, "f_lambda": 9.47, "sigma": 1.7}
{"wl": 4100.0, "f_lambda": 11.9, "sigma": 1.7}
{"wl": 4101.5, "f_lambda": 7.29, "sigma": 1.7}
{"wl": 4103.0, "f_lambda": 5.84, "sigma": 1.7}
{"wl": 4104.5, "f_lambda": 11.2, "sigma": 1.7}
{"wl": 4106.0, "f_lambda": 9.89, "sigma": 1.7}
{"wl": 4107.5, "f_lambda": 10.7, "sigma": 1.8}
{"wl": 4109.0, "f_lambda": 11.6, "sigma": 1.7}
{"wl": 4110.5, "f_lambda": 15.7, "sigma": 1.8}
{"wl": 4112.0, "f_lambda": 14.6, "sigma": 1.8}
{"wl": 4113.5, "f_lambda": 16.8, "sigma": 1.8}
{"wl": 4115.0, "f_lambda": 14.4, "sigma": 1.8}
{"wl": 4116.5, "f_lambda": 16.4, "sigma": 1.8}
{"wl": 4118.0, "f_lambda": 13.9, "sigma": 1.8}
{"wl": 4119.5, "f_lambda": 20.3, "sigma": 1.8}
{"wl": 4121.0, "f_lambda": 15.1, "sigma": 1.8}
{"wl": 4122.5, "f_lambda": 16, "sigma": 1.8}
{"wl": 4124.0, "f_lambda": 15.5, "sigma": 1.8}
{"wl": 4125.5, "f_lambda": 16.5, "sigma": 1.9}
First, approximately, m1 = 1.04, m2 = 0.09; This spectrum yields -4.90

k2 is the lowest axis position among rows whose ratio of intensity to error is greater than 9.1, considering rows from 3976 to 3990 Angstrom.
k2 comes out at 3977.0 Angstrom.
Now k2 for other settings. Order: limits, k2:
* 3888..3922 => 3902.0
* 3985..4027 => 3986.0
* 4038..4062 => 4038.5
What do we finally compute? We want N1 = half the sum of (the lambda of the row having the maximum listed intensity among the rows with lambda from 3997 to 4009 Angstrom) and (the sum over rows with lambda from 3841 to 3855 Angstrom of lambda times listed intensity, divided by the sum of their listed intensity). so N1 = 3923.0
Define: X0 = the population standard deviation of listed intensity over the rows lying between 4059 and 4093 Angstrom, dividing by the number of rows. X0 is 2.8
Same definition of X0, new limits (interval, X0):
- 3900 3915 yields 1.9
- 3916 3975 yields 3.2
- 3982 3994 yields 1.4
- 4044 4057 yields 1.6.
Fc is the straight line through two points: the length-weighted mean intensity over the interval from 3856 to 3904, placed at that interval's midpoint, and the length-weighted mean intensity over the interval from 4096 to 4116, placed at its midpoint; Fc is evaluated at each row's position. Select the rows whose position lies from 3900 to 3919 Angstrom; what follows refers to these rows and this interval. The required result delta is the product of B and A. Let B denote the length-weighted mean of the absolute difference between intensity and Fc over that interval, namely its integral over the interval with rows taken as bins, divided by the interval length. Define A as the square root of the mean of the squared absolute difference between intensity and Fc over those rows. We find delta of 10.4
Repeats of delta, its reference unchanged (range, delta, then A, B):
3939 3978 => 9.4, 3.31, 2.8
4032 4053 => 27.3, 5.33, 5.1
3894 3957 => 7.0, 2.83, 2.5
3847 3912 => 7.6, 3.07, 2.5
